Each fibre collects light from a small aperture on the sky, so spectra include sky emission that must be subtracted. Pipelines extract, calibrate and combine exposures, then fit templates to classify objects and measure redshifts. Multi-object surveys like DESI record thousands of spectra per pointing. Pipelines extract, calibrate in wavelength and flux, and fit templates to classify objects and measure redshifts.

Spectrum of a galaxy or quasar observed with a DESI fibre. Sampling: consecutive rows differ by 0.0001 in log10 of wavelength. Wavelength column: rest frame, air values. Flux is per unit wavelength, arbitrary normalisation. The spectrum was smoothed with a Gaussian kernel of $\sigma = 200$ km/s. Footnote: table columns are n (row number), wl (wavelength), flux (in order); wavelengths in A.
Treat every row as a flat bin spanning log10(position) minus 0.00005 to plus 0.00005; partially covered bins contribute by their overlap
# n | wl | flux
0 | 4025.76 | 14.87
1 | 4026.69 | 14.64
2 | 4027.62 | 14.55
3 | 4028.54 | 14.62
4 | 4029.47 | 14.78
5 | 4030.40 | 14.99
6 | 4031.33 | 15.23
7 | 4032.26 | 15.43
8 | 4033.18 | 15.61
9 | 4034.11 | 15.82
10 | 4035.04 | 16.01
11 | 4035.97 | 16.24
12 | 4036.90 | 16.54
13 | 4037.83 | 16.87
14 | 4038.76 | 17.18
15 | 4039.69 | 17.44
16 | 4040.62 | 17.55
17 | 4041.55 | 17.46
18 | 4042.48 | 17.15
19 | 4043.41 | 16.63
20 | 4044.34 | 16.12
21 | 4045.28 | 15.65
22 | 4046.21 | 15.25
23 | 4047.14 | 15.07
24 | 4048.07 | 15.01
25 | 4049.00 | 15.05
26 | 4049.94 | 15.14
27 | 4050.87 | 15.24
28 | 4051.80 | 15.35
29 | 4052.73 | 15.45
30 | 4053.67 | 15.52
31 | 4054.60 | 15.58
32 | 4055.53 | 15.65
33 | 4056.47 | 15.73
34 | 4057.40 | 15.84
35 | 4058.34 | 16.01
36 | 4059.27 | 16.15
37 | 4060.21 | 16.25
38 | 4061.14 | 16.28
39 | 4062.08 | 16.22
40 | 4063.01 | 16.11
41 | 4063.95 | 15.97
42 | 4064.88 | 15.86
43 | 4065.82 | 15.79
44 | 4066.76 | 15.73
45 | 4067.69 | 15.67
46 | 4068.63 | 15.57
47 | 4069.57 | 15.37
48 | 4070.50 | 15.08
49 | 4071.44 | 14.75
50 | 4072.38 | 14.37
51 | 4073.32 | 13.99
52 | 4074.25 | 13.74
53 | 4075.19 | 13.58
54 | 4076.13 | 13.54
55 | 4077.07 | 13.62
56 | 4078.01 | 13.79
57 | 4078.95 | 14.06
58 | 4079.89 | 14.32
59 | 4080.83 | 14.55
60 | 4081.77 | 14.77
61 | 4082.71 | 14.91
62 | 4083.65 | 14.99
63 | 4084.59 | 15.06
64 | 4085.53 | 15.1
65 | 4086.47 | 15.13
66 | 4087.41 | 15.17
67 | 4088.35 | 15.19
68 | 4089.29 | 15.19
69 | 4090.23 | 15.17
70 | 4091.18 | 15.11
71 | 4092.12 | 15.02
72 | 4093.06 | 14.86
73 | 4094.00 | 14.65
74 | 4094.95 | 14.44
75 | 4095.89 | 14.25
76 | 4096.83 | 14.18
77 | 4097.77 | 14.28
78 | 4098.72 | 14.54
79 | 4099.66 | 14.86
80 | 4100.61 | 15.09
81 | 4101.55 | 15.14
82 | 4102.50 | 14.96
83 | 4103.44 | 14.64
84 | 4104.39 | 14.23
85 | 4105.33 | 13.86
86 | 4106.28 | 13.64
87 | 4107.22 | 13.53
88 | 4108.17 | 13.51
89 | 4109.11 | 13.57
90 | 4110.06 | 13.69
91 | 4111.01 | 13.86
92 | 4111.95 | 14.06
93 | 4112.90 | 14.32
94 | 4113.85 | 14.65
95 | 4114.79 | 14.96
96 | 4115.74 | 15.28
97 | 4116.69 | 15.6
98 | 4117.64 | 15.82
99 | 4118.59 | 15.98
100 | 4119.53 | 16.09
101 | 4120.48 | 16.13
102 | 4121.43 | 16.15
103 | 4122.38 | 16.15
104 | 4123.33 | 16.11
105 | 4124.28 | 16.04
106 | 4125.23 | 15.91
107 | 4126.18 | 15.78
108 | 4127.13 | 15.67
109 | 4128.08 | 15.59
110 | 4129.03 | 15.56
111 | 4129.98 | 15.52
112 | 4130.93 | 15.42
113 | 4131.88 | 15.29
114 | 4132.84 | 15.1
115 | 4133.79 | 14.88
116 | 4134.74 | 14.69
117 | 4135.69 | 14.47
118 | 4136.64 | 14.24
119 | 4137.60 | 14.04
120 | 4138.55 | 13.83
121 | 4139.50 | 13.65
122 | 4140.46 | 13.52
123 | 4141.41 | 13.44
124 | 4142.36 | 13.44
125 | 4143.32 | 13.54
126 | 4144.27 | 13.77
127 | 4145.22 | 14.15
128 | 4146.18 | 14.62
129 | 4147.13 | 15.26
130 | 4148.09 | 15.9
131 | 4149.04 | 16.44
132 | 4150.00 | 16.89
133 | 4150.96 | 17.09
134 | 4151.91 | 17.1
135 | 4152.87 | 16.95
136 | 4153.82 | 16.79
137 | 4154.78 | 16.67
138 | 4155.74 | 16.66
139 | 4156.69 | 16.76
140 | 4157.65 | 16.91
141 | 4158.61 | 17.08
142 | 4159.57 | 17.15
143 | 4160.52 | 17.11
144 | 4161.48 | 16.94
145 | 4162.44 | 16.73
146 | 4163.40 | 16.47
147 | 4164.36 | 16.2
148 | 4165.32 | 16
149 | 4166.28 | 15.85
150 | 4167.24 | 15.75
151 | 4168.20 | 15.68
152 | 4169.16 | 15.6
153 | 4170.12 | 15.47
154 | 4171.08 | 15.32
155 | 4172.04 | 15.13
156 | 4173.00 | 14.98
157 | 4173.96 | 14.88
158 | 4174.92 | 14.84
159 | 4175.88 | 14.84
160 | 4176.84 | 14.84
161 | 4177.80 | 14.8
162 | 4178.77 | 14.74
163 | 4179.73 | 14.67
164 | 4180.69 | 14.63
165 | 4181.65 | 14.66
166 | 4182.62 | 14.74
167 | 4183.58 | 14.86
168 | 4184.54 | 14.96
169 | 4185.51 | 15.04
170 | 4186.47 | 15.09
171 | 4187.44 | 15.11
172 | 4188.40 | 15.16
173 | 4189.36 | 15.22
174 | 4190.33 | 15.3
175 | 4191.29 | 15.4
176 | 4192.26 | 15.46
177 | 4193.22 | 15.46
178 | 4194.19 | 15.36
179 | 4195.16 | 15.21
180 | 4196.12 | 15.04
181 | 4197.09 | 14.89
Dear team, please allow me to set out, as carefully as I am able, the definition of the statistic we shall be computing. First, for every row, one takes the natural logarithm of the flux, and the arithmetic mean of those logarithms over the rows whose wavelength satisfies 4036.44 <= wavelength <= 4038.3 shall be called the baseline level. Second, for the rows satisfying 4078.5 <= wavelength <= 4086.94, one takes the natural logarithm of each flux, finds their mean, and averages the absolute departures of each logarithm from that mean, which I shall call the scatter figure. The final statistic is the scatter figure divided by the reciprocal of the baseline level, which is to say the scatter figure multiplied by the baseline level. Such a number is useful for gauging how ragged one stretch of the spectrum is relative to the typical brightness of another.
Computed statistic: 0.058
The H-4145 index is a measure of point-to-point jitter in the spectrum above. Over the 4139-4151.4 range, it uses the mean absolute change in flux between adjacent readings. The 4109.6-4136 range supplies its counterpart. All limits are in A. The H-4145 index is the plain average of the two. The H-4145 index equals 0.24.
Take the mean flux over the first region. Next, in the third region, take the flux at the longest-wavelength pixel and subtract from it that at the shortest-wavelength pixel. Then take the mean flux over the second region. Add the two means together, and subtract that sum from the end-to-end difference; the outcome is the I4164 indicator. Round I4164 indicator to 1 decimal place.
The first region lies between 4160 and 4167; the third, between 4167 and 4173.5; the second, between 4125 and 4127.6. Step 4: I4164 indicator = -33.0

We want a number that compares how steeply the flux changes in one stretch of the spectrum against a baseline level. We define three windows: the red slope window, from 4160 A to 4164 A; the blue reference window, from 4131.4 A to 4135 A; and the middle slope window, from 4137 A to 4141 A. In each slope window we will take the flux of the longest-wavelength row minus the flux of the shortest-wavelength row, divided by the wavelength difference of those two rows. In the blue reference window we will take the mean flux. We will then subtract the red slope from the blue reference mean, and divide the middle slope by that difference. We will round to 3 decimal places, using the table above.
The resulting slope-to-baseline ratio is -0.012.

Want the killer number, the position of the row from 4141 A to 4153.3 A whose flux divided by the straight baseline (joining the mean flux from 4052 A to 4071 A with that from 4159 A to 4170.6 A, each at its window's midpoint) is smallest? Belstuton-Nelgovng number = 4142.36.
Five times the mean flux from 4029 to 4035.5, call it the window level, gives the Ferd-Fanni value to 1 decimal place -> 77.0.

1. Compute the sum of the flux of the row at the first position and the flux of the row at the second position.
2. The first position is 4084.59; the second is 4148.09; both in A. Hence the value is 31.0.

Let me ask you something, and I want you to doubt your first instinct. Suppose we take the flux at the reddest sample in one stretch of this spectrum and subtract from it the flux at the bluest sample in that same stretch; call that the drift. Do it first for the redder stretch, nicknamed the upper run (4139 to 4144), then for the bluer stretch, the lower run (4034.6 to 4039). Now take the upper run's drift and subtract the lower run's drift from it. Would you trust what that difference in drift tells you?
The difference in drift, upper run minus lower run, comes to -1.3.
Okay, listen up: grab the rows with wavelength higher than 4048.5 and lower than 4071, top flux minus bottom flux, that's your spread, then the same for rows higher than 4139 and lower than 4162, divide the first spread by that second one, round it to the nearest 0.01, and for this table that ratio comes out 0.33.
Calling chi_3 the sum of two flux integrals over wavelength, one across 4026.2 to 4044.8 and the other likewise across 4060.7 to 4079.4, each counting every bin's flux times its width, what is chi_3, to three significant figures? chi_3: 578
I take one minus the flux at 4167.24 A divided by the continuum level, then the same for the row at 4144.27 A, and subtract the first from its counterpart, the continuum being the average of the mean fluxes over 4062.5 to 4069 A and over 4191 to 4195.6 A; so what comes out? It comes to 0.13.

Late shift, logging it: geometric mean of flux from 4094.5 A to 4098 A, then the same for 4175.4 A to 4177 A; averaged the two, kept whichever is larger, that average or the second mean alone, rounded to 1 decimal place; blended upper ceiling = 14.8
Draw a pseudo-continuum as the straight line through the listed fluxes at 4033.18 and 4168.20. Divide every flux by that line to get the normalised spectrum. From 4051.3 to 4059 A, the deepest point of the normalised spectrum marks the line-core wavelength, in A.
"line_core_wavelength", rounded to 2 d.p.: 4051.80 A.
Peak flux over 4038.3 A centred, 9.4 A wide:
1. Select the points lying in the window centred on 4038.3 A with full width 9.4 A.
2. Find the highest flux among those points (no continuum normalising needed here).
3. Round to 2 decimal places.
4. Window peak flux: 17.55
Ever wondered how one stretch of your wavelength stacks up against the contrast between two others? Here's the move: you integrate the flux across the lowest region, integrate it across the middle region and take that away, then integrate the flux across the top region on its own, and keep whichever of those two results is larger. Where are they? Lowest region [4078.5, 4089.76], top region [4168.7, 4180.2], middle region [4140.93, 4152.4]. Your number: 173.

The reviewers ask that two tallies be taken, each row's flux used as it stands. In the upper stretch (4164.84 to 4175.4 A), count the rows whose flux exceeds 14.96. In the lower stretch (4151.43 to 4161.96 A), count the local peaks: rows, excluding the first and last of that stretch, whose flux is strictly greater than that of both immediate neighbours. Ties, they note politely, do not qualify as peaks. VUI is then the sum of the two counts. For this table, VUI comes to 10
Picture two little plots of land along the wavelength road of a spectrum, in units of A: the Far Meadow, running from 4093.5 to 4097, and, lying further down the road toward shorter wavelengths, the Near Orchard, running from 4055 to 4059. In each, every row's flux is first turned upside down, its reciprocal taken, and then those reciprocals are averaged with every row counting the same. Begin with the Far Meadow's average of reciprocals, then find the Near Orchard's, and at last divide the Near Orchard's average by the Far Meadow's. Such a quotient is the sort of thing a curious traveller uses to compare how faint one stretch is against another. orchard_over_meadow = 0.91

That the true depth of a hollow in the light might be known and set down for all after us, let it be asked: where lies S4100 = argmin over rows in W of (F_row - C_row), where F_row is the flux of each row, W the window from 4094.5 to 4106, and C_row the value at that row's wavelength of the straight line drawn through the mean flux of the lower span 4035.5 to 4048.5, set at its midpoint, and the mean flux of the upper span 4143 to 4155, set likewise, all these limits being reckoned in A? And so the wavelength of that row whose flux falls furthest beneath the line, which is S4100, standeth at 4105.33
